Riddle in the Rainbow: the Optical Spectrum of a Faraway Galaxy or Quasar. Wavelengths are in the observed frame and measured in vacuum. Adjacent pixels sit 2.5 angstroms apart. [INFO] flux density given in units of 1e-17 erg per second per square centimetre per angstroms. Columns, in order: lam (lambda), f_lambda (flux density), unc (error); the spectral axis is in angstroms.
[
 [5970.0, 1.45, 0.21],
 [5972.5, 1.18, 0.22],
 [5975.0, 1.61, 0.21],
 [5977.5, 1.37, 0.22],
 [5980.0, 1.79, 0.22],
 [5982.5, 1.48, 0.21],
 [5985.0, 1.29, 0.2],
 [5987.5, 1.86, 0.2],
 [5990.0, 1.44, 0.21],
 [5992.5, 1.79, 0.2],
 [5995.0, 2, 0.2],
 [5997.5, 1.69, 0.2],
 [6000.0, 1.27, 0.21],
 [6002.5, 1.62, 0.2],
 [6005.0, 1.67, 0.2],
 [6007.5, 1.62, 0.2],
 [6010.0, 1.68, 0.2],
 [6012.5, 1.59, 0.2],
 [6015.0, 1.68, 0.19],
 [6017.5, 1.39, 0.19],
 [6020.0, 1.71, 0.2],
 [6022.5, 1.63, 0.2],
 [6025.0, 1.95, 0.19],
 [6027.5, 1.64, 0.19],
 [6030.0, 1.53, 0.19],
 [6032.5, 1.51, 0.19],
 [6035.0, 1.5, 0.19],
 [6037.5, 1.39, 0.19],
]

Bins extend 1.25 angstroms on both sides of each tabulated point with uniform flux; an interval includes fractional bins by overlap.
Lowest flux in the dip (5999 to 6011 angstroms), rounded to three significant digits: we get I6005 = 1.27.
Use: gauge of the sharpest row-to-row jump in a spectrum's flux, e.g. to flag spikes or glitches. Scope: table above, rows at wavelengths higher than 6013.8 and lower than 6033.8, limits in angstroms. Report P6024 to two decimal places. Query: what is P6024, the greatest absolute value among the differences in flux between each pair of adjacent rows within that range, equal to 0.32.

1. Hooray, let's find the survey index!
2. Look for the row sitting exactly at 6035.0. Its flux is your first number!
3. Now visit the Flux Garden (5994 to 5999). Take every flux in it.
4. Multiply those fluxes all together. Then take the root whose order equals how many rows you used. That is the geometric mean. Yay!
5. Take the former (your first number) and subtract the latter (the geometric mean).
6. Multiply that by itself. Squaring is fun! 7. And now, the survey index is 0.11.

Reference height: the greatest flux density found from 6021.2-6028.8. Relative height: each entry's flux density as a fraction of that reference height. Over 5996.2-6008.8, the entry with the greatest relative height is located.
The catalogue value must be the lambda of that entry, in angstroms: 5997.5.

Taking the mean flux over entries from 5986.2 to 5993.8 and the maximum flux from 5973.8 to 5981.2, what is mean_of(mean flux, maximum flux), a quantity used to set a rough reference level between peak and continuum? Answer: 1.74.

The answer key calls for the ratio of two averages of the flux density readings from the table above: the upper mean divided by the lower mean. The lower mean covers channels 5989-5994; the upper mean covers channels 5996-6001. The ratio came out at 0.92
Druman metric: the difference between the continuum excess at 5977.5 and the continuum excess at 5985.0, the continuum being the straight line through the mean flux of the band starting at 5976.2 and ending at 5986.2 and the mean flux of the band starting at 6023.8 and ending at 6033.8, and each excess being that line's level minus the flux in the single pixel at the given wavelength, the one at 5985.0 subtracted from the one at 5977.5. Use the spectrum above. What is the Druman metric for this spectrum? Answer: -0.11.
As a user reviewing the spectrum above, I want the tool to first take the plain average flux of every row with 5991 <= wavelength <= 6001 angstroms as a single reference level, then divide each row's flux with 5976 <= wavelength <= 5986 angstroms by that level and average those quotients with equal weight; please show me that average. 0.88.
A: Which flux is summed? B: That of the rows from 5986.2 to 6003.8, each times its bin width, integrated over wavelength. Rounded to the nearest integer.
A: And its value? 29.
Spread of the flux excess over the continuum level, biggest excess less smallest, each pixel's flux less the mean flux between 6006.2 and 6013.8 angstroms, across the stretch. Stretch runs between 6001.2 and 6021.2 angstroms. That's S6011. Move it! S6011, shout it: 0.32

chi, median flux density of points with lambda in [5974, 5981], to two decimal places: 1.61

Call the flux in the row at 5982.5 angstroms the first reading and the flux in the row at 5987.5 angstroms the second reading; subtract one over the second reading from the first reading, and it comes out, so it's 0.94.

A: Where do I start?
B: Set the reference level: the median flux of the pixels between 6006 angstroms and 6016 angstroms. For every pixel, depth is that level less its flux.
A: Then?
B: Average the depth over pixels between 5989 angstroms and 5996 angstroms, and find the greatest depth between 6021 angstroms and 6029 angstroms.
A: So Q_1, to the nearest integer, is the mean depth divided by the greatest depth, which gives -5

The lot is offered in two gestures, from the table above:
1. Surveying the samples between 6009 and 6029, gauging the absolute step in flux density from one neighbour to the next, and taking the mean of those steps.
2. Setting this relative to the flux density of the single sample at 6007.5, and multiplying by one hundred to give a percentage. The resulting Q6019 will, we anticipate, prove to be 13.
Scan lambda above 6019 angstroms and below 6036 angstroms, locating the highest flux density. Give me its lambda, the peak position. 6025.0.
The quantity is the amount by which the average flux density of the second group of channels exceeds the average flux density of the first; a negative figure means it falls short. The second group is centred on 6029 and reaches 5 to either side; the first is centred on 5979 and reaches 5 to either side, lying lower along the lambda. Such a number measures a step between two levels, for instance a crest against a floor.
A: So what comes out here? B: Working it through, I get 0.09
